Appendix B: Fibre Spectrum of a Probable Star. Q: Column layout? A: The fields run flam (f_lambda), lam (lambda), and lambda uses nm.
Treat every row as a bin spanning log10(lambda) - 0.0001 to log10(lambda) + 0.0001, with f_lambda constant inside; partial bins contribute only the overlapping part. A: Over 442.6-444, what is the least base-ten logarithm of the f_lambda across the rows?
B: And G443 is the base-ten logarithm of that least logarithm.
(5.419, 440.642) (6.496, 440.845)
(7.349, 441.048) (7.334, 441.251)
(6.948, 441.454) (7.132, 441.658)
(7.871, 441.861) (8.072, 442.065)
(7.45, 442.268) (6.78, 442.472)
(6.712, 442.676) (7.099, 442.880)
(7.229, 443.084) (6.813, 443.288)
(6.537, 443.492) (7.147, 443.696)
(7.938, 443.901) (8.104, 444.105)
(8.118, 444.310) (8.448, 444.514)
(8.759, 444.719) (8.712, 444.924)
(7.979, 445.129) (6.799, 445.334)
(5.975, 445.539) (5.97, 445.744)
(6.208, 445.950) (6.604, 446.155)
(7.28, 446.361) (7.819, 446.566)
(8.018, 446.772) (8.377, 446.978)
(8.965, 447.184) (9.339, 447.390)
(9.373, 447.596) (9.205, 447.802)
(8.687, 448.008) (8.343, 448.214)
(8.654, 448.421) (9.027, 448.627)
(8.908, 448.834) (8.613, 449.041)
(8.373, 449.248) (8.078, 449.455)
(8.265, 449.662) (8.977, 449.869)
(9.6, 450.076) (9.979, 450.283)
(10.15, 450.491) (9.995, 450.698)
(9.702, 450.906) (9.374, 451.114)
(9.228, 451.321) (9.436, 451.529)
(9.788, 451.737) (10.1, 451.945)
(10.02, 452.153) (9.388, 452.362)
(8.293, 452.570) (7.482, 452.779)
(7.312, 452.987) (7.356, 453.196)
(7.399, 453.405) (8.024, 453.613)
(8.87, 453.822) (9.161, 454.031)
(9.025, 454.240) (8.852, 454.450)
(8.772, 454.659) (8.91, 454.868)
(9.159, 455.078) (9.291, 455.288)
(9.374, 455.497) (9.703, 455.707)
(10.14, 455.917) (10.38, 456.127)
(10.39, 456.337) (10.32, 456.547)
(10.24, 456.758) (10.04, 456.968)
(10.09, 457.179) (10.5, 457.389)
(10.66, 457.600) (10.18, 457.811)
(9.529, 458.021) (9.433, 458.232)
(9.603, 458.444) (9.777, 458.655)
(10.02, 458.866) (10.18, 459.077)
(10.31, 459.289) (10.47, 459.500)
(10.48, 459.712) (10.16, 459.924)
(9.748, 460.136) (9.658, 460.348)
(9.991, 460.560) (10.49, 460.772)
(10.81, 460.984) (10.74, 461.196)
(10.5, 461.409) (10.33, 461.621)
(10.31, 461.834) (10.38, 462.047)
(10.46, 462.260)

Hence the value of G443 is -0.089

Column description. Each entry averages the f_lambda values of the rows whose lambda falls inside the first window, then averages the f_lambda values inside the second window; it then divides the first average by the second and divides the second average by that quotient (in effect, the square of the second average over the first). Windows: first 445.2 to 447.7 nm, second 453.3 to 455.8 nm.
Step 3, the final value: 10.4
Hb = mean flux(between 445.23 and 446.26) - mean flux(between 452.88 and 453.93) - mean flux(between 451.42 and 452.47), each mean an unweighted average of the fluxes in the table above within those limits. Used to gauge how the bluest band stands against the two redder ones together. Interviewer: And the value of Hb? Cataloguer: -11.2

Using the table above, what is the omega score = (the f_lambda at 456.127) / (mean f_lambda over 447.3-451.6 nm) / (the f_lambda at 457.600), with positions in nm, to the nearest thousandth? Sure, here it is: 0.107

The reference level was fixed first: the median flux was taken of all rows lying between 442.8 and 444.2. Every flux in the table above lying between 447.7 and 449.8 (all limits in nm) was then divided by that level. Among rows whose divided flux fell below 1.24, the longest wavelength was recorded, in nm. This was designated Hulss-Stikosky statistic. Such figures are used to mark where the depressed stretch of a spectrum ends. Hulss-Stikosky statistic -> 449.662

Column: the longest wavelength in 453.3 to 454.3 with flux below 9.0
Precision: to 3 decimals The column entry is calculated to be 453.822 nm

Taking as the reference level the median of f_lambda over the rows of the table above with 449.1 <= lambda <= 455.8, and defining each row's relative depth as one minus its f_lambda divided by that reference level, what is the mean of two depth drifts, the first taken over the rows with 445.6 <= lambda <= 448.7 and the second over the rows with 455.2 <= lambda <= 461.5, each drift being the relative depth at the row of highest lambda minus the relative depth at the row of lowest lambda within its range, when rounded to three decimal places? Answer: -0.233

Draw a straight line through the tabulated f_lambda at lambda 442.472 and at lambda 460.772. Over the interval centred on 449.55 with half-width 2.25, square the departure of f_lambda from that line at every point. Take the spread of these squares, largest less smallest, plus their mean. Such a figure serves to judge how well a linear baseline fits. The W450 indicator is 4.16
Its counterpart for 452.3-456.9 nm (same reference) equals 3.21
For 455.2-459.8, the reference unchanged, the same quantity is 0.91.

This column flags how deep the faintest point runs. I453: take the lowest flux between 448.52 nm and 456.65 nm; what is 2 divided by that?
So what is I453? 0.27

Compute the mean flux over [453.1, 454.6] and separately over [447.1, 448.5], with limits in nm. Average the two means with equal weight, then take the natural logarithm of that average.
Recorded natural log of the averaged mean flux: 2.16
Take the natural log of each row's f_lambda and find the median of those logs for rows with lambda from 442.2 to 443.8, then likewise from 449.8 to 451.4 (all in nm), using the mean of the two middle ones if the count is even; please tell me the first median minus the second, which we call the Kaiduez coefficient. -0.33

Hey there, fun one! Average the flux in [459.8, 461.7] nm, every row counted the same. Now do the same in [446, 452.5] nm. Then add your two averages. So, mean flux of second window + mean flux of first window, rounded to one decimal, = 19.2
